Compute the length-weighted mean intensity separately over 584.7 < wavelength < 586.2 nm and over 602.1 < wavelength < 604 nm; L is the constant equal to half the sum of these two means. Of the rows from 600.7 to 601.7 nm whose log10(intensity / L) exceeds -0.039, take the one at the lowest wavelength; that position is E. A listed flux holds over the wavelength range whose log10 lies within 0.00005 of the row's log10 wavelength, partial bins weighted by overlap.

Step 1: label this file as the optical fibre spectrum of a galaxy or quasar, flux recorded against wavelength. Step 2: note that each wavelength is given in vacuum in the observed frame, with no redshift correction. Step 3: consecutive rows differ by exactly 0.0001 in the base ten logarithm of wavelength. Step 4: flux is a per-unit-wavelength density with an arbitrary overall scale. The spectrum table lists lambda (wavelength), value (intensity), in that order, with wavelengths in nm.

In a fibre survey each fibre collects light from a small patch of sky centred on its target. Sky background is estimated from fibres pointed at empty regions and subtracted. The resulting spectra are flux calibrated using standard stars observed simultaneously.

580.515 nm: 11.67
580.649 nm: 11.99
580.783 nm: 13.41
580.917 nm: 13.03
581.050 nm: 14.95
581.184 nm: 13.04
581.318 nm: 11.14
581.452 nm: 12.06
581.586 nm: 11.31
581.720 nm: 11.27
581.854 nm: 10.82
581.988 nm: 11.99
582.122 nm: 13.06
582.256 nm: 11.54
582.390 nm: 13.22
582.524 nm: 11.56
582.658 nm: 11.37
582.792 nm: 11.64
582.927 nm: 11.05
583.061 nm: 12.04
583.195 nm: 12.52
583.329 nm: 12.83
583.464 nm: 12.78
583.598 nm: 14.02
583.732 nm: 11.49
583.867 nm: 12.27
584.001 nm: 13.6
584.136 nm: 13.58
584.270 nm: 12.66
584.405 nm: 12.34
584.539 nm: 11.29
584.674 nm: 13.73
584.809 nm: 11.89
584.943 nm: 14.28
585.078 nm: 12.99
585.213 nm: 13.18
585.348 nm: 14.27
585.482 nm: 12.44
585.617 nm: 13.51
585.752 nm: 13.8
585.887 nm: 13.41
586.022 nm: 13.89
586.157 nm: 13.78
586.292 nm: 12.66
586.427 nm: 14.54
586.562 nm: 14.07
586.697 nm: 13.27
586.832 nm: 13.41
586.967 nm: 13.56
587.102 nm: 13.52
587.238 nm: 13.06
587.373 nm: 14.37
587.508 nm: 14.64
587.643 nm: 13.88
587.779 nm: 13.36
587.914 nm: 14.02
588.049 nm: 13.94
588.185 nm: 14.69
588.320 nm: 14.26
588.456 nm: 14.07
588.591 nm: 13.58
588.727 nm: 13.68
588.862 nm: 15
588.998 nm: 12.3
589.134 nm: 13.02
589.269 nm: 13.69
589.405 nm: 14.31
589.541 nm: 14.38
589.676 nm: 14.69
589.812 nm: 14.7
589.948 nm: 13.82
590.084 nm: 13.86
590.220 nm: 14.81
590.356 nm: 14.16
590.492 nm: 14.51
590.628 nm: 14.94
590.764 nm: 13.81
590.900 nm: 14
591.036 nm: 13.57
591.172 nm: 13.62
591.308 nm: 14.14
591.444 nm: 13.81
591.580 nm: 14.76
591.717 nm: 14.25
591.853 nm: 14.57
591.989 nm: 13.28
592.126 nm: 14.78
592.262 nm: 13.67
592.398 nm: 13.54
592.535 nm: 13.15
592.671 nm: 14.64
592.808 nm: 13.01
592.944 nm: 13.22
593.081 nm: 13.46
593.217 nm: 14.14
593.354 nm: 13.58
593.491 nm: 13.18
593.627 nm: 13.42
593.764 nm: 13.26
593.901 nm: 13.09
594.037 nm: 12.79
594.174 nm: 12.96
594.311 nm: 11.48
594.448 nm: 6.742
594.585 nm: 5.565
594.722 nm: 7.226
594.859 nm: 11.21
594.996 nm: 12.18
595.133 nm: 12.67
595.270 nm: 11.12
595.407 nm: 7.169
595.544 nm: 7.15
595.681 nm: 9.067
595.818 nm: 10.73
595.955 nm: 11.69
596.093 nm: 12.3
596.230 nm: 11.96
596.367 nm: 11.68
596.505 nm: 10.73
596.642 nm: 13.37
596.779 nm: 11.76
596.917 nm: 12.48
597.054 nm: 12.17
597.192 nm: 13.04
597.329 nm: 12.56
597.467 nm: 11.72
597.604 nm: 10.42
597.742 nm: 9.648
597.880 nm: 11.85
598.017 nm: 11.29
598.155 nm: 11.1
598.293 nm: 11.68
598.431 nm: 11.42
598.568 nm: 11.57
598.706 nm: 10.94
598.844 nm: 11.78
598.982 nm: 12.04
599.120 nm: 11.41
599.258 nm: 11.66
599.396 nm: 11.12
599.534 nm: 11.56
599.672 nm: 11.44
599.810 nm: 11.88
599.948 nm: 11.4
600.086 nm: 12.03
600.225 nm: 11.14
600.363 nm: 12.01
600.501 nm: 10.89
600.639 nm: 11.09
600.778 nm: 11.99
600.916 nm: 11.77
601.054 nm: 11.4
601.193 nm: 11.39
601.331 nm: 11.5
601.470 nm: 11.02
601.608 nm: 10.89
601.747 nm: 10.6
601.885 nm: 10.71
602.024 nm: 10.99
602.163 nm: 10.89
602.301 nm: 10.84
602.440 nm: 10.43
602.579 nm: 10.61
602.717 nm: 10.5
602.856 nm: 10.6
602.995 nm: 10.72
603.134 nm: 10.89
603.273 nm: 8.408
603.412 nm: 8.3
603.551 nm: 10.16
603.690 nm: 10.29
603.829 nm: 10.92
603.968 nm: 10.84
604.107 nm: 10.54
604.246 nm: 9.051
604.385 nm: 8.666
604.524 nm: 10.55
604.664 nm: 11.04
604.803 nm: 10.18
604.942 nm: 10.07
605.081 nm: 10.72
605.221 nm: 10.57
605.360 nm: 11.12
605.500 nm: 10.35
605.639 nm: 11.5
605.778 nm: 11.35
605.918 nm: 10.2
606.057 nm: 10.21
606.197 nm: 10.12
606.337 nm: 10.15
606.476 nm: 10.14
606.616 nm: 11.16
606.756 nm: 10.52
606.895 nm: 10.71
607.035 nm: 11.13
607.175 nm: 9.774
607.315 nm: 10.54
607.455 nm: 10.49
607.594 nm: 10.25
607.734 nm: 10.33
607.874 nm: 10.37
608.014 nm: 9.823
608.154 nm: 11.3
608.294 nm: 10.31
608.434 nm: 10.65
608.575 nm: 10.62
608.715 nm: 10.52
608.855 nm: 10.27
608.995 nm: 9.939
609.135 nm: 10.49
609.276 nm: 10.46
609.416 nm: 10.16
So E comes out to 600.778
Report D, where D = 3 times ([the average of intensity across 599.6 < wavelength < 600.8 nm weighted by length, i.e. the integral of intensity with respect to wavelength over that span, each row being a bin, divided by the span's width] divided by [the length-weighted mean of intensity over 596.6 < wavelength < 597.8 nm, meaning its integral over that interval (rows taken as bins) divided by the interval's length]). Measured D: 2.9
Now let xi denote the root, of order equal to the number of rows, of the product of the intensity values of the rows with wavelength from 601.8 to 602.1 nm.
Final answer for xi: 10.8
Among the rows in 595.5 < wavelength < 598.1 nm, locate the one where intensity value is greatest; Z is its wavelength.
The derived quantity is 596.642 nm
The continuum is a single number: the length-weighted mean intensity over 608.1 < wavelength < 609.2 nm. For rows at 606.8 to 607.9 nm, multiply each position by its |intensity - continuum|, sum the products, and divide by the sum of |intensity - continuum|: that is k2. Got 607.25 nm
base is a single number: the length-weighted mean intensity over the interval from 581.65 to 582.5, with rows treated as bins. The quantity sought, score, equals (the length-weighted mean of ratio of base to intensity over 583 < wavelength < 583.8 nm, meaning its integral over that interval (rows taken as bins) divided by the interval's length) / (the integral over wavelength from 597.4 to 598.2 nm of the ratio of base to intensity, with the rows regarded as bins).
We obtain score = 1.1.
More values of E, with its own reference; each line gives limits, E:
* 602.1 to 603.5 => 602.163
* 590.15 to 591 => 590.220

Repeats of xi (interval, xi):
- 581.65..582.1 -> 11.3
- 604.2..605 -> 9.9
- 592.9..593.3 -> 13.6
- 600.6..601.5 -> 11.4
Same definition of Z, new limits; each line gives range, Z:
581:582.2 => 581.050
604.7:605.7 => 605.639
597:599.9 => 597.192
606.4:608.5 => 608.154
